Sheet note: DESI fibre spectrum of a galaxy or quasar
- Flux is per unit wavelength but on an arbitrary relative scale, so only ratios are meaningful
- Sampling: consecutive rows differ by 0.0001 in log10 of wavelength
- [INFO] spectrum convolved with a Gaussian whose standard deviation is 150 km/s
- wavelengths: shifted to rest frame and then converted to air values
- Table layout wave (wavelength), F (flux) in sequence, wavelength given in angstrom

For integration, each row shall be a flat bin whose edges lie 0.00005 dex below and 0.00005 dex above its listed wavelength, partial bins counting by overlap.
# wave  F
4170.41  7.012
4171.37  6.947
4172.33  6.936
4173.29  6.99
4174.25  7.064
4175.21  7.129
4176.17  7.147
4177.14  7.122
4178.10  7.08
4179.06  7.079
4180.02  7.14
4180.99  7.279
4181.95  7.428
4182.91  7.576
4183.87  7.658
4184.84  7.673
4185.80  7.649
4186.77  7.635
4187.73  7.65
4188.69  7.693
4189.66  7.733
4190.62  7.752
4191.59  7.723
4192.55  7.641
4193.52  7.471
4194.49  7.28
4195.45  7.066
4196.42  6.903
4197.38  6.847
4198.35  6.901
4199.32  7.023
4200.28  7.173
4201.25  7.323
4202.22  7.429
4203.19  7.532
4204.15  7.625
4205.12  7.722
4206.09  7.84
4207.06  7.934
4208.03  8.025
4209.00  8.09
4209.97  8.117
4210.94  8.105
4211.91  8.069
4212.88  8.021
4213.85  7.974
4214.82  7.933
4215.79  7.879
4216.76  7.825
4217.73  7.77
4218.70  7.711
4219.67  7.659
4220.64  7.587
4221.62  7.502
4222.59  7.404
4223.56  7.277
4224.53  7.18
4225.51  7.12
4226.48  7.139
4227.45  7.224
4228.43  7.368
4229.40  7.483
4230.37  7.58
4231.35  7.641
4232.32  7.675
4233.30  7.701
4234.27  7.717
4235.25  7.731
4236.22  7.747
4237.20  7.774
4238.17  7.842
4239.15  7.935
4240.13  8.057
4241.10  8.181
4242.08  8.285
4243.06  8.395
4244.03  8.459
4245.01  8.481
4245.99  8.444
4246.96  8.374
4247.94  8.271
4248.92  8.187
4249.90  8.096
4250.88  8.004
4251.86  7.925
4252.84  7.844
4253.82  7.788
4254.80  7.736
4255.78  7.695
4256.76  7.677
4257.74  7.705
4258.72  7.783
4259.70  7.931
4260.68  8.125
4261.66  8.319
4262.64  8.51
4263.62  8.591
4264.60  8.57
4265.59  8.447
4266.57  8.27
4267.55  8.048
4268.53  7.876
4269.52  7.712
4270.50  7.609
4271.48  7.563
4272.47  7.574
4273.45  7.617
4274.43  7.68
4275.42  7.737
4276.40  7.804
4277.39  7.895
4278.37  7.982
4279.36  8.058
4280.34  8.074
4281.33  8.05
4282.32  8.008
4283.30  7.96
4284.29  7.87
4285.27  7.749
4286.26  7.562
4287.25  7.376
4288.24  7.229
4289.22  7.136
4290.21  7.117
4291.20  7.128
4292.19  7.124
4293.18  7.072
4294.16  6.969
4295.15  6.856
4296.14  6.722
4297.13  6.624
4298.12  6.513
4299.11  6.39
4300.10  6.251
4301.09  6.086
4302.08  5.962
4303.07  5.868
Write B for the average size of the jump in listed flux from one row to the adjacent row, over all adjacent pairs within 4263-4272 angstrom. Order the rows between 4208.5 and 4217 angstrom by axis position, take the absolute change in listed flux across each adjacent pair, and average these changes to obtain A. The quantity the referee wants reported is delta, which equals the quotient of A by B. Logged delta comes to 0.3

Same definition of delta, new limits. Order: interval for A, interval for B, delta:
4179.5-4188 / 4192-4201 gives 0.5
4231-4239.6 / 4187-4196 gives 0.4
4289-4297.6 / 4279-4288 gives 0.7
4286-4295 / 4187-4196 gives 0.8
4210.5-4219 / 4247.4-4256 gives 0.7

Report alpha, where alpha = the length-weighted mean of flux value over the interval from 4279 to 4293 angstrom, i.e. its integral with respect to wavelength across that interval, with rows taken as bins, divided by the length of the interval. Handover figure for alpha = 7.6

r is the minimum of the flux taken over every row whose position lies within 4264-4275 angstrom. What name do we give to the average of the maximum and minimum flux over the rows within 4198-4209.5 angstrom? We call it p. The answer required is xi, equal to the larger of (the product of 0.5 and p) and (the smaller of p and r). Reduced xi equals 7.5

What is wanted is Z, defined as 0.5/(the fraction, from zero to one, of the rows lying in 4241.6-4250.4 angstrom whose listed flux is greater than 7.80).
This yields 0.50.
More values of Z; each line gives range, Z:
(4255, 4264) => 0.90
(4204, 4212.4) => 0.64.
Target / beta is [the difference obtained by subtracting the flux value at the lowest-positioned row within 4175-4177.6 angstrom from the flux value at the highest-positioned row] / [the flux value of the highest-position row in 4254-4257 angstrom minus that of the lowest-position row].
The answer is 0.1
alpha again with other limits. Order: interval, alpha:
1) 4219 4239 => 7.5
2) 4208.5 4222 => 7.9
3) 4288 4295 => 7.1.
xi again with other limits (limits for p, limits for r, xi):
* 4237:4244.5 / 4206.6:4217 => 7.8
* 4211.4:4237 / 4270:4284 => 7.6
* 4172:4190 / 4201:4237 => 7.1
